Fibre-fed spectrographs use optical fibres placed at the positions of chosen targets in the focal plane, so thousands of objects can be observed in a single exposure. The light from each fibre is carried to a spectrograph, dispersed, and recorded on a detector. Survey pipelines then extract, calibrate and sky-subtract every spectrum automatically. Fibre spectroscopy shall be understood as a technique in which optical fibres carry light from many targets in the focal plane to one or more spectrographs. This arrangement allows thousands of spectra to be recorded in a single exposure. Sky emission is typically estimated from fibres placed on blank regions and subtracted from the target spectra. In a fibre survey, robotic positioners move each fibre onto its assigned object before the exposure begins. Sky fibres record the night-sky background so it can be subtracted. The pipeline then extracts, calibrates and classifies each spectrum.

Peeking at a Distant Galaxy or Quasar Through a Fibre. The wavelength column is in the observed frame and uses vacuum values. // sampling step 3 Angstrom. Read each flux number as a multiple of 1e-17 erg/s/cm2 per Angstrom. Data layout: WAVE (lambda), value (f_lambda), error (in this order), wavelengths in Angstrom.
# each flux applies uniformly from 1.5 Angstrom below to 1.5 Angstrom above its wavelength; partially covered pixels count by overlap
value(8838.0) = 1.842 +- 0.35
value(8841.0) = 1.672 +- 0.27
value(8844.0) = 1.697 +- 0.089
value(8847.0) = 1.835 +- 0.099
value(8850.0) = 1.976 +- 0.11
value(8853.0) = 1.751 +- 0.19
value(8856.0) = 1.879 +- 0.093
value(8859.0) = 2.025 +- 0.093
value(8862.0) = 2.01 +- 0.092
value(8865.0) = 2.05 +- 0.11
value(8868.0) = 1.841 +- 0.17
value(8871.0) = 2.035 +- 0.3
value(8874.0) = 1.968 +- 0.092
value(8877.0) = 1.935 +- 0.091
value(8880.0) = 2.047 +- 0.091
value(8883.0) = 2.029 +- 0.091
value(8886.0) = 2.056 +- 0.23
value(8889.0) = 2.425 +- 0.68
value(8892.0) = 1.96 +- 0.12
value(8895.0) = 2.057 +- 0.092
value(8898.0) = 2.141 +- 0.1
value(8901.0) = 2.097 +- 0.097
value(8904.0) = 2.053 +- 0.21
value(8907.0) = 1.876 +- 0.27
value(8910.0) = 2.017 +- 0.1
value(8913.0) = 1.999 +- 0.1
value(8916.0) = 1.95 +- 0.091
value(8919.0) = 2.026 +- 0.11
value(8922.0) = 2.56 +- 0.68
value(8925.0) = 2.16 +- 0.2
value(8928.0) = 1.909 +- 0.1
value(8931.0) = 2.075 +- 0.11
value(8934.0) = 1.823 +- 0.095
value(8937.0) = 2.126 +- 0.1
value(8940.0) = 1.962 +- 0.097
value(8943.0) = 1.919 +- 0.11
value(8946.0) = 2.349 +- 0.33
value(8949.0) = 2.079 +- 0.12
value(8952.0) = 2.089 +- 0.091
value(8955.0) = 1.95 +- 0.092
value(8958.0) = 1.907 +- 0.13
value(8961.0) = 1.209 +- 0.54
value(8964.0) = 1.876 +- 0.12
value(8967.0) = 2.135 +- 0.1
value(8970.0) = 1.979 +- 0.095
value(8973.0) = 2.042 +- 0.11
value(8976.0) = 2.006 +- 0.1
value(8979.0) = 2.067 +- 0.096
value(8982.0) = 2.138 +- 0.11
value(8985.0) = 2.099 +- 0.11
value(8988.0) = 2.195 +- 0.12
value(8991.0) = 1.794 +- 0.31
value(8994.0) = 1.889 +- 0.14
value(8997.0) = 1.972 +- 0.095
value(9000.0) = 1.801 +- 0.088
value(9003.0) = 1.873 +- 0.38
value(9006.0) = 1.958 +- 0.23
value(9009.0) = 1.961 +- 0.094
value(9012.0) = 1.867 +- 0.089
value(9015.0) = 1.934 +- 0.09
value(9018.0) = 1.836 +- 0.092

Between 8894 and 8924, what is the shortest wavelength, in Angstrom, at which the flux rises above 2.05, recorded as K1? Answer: 8895.0 Angstrom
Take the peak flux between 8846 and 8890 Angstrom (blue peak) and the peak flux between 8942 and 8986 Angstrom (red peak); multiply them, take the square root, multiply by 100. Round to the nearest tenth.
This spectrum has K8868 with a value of 238.7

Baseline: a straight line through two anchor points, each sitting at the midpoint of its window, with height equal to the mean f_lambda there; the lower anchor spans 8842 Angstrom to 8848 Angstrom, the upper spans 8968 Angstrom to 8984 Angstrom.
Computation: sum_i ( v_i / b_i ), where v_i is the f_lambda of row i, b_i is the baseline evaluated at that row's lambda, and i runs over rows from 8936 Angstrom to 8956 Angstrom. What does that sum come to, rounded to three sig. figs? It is 7.30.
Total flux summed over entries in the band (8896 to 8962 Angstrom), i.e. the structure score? 44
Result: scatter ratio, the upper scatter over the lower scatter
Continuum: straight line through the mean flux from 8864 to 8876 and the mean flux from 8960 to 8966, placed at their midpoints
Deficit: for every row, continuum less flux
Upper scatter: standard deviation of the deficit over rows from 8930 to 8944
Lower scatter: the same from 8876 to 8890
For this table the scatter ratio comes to 0.6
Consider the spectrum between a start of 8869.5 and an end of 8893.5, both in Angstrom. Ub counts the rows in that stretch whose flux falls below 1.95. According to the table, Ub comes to 1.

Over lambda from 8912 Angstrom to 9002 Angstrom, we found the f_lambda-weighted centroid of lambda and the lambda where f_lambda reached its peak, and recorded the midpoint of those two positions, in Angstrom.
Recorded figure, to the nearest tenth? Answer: 8939.0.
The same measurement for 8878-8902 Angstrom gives 8889.8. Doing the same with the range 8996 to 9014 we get 9000.8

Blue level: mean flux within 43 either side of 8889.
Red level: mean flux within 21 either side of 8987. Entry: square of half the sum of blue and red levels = 4.04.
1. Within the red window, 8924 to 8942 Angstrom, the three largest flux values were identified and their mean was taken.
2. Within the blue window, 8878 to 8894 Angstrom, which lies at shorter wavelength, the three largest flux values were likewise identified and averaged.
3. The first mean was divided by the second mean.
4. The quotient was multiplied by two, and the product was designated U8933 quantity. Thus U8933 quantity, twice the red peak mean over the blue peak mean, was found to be 1.95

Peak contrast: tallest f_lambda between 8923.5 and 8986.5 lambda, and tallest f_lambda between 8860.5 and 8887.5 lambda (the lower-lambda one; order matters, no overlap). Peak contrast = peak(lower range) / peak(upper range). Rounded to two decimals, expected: 0.88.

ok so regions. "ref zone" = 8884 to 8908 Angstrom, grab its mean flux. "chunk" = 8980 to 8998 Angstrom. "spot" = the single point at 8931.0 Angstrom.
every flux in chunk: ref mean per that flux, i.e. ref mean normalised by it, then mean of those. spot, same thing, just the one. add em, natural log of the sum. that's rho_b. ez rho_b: 0.715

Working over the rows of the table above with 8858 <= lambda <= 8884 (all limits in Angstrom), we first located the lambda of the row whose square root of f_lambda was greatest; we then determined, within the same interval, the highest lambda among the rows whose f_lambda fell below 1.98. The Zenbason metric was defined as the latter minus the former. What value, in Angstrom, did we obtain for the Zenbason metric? 12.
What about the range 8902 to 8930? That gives 6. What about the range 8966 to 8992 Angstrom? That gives 3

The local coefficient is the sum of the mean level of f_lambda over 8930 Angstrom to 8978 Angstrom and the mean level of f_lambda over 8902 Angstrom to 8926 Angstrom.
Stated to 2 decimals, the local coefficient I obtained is 4.05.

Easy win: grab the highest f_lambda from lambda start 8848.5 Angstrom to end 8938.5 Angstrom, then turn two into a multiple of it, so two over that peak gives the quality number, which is 0.78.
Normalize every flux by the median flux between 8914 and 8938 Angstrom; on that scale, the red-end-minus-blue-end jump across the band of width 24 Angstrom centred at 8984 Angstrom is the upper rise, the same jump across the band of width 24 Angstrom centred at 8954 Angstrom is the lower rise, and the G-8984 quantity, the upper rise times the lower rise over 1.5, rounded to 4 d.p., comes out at 0.0010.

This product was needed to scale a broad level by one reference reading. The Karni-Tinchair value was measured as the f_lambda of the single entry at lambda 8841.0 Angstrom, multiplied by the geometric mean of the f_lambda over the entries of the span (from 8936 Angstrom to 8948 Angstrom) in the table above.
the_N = 3.48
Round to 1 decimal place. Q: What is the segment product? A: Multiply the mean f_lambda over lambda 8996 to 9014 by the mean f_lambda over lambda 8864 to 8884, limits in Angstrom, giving 3.8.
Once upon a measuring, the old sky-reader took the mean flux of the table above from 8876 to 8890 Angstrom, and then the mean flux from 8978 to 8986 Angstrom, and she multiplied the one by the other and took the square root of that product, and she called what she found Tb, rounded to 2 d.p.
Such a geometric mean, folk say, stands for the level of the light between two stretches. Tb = 2.10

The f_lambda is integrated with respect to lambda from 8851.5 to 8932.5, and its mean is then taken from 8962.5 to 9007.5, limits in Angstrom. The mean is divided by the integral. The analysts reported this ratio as 0.012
